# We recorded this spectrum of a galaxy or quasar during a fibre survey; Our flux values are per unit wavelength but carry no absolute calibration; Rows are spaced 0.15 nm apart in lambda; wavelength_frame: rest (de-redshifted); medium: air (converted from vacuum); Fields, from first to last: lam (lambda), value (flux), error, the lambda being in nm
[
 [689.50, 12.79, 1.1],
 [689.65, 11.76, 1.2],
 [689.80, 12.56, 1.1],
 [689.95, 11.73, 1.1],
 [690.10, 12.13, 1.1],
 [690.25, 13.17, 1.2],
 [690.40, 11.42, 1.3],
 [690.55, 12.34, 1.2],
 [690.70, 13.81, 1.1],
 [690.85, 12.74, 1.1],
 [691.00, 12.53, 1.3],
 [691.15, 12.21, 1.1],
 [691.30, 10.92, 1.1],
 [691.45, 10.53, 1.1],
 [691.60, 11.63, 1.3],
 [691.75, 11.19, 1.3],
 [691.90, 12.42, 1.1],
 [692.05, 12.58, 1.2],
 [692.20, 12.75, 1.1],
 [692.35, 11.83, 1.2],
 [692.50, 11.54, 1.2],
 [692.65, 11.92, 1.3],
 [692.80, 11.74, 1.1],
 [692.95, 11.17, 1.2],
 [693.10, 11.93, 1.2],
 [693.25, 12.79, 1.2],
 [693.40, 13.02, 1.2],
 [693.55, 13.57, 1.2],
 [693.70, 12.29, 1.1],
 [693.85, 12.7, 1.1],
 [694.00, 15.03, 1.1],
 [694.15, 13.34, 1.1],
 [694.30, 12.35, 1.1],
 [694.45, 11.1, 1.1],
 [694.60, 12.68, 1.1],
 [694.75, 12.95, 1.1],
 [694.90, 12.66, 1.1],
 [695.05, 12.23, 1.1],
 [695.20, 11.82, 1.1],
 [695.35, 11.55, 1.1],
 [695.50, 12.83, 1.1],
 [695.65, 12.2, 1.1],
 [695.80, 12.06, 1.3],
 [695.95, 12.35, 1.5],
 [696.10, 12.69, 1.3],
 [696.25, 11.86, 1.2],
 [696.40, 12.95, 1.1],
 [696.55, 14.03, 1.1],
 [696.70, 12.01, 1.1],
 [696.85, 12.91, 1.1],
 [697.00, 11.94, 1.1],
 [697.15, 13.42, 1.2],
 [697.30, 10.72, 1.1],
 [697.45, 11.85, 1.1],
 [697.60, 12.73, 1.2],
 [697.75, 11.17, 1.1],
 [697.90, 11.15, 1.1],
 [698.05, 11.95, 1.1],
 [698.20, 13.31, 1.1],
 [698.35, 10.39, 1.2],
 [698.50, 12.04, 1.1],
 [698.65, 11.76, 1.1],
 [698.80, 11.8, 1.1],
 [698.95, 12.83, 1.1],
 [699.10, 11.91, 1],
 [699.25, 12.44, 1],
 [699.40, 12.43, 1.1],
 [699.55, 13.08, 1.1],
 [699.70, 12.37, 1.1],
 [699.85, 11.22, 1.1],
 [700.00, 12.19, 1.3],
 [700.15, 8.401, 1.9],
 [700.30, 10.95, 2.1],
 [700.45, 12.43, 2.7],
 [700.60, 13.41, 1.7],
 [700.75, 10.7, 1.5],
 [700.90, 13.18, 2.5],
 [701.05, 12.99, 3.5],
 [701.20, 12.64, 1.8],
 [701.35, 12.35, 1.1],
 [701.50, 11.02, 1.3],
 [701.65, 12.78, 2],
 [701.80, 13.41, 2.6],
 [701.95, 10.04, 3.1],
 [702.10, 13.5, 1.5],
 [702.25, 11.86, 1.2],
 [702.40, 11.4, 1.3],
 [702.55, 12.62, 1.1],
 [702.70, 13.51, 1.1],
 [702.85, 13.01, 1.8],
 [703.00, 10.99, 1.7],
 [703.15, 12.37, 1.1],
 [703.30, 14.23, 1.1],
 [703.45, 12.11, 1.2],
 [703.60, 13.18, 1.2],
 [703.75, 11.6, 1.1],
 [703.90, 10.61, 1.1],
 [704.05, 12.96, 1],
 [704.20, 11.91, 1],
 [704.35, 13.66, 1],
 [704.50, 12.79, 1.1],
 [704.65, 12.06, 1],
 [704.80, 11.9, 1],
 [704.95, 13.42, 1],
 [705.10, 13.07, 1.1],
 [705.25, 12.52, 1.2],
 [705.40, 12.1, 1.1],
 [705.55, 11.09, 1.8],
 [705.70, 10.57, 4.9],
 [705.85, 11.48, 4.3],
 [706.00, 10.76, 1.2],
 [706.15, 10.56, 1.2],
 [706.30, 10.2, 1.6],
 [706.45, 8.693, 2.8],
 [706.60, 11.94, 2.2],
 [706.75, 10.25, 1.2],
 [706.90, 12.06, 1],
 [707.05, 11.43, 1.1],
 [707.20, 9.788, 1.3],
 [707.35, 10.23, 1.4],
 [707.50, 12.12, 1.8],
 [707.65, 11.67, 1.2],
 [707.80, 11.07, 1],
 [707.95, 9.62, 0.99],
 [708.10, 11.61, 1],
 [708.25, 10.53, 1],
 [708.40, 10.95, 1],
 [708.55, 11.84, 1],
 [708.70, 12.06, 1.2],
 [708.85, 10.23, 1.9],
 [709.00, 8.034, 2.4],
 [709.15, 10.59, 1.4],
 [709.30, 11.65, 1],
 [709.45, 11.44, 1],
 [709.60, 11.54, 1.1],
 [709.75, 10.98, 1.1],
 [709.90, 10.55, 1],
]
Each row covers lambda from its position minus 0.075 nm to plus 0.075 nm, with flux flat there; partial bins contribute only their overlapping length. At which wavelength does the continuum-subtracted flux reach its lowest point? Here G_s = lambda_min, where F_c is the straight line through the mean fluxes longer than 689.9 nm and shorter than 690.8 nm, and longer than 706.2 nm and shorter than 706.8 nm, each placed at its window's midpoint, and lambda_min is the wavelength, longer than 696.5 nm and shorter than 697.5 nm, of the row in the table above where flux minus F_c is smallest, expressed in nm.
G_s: 697.30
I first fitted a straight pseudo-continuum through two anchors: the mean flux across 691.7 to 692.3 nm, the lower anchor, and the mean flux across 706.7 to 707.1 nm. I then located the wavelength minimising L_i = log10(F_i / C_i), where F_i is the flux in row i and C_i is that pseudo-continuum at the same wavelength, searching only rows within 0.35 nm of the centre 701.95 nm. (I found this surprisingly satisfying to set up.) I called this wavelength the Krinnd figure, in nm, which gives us 701.95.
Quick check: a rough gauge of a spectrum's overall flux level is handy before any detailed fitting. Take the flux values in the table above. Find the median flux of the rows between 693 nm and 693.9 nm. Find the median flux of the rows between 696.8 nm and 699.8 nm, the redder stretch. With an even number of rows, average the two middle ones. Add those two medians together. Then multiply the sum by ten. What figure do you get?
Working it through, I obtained 247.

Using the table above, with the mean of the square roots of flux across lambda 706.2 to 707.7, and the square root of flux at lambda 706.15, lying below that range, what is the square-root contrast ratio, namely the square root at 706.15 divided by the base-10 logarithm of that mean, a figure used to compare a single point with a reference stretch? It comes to 6.29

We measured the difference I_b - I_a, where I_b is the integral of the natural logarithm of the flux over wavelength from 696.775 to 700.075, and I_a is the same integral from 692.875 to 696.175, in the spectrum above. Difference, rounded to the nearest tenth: -0.1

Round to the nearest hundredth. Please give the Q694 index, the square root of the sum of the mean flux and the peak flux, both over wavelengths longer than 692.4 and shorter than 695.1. 5.25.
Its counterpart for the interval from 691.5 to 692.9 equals 4.97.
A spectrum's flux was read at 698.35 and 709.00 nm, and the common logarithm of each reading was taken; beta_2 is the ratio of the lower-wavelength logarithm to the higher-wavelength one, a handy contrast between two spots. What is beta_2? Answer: 1.123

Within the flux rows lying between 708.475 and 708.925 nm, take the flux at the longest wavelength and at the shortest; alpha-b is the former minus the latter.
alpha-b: -1.6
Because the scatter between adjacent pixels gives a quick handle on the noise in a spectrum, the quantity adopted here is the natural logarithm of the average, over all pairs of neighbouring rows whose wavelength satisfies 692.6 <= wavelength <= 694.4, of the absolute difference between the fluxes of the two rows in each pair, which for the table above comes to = -0.11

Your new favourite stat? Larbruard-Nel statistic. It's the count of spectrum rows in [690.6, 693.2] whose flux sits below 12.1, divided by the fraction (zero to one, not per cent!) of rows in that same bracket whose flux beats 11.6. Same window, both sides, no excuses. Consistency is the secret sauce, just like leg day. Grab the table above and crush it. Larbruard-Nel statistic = 14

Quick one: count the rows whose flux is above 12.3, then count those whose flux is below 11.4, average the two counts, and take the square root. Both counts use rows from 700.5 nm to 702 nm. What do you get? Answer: 2.24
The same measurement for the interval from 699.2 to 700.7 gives 2.12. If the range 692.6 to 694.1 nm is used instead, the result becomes 1.73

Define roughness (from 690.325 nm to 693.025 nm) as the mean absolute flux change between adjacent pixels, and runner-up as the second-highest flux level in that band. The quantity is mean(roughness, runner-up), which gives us 6.70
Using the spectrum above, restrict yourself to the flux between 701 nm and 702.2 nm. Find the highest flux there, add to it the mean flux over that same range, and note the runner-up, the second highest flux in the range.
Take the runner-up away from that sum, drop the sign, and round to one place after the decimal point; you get 12.4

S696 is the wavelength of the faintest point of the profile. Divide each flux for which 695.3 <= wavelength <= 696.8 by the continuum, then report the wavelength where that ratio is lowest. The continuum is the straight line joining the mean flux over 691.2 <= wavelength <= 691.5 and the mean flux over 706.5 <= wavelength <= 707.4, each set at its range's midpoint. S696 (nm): 695.35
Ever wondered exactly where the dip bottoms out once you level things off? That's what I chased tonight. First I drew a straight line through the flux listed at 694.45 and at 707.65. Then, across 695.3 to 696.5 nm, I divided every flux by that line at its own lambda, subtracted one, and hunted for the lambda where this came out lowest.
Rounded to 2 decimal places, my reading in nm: 695.35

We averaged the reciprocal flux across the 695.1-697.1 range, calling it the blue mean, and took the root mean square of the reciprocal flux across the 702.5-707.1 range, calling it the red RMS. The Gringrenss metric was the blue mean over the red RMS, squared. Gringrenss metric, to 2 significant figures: 0.90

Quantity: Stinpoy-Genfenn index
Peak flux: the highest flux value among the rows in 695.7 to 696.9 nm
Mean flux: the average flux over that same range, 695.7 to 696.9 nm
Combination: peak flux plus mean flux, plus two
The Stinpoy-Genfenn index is 28.6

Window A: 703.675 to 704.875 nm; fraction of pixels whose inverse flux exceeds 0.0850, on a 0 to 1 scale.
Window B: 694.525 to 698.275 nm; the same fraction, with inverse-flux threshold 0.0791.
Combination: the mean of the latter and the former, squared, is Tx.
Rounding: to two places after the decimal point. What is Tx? 0.16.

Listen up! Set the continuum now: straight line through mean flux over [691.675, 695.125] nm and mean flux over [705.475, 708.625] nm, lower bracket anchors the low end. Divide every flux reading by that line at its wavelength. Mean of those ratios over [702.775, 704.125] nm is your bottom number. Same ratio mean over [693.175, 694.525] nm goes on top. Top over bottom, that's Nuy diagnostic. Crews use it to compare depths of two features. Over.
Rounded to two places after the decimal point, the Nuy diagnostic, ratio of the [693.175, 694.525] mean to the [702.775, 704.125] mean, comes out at 0.95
